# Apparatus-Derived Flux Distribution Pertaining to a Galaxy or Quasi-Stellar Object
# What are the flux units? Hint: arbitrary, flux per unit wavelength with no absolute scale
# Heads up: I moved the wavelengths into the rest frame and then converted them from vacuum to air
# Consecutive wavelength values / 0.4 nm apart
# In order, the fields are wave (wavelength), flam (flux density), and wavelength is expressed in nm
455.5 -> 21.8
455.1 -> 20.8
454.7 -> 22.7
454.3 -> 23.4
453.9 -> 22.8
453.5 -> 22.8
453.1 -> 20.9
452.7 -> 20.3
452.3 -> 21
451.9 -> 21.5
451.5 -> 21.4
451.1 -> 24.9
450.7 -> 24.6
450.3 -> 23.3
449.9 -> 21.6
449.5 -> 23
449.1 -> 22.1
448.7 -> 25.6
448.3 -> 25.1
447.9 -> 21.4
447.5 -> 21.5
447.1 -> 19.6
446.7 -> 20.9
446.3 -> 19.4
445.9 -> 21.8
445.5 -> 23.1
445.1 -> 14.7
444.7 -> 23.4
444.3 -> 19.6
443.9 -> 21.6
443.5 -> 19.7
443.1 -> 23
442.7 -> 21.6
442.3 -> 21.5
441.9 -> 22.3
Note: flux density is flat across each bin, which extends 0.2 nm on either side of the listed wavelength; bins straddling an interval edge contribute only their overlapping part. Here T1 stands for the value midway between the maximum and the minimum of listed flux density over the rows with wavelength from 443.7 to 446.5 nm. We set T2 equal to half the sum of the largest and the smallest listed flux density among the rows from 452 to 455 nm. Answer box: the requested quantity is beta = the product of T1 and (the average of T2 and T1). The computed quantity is 390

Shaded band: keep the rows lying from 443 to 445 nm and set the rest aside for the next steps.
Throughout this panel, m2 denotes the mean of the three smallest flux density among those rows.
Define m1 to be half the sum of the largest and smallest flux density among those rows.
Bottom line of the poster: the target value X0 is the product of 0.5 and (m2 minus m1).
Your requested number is -0.6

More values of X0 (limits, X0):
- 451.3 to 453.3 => -0.1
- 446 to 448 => -0.2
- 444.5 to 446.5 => -0.2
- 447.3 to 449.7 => -0.9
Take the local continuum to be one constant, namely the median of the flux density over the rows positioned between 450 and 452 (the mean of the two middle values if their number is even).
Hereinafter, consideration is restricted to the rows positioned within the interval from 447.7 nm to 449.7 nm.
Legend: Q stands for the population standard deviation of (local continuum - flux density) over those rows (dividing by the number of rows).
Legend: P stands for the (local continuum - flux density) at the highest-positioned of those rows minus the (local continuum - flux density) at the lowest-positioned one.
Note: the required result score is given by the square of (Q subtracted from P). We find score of 10.5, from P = -2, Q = 1.65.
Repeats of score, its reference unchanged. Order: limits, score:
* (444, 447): 16.3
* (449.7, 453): 0.1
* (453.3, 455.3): 1.2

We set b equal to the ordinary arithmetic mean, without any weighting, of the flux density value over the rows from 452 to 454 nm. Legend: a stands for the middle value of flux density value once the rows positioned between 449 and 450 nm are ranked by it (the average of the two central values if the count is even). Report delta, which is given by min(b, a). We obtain 21.6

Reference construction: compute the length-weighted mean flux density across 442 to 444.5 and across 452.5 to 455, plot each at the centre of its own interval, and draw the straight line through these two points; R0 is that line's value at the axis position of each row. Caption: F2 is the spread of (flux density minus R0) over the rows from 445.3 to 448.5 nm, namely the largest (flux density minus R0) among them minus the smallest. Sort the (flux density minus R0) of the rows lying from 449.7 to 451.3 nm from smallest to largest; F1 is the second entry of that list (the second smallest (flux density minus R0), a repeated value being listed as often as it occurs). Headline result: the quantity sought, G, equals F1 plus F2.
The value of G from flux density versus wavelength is 7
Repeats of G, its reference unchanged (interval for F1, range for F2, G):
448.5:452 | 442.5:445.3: 8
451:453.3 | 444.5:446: 8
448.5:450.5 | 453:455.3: 3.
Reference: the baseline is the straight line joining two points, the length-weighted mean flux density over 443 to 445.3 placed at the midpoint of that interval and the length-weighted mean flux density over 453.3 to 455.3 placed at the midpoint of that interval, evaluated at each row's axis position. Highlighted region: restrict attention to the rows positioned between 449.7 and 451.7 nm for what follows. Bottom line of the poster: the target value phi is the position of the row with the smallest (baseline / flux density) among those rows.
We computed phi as 451.1 nm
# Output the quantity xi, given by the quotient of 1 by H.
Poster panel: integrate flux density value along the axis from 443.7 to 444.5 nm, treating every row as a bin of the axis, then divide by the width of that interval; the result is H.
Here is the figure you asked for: 0.049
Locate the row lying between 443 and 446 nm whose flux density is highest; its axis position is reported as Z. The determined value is 444.7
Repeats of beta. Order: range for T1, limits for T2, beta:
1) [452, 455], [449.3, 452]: 492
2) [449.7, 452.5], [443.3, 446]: 482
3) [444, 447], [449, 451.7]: 402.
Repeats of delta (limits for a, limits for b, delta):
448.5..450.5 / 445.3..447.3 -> 21.0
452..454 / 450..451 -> 21.0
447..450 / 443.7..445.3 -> 19.8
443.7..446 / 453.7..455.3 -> 21.7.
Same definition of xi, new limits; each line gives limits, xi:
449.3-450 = 0.045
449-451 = 0.043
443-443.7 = 0.047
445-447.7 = 0.049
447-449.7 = 0.044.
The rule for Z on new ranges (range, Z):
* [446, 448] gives 447.5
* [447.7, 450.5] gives 448.7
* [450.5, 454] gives 451.1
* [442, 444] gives 443.1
